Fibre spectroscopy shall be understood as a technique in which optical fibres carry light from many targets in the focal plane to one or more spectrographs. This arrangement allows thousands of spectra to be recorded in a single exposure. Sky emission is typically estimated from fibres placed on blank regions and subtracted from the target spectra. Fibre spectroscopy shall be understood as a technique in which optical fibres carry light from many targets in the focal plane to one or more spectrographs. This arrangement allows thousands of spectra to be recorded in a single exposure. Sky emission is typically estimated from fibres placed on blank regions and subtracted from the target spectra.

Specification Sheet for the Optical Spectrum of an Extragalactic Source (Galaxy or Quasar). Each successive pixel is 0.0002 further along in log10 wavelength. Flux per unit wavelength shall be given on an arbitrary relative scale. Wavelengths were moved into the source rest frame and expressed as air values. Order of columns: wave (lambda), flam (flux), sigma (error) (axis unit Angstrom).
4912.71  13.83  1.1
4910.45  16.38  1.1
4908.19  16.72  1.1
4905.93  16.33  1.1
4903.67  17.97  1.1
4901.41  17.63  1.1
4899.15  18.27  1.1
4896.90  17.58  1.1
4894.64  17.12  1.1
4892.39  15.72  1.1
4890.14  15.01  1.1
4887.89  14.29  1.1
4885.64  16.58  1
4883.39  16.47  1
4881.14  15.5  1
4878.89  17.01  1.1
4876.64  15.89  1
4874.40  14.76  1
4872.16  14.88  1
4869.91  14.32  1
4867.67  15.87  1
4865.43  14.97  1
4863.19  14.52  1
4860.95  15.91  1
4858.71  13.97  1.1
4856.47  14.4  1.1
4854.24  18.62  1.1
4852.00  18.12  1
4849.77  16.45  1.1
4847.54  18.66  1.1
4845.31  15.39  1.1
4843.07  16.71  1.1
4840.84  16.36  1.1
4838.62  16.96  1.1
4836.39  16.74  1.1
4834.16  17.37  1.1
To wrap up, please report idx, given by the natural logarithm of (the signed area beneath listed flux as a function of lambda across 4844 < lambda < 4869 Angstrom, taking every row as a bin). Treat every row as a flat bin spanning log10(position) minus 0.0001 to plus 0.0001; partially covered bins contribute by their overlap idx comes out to 6.0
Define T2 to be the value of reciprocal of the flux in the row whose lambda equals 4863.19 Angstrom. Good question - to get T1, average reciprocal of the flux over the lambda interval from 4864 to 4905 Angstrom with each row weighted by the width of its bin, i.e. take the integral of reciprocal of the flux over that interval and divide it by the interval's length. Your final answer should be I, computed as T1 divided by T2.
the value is 0.91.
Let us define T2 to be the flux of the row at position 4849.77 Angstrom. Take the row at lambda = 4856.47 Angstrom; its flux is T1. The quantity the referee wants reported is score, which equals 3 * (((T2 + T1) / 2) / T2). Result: 2.81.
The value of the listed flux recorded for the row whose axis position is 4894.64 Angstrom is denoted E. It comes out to 17.12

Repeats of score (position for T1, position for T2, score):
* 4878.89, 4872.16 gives 3.21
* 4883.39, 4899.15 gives 2.85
